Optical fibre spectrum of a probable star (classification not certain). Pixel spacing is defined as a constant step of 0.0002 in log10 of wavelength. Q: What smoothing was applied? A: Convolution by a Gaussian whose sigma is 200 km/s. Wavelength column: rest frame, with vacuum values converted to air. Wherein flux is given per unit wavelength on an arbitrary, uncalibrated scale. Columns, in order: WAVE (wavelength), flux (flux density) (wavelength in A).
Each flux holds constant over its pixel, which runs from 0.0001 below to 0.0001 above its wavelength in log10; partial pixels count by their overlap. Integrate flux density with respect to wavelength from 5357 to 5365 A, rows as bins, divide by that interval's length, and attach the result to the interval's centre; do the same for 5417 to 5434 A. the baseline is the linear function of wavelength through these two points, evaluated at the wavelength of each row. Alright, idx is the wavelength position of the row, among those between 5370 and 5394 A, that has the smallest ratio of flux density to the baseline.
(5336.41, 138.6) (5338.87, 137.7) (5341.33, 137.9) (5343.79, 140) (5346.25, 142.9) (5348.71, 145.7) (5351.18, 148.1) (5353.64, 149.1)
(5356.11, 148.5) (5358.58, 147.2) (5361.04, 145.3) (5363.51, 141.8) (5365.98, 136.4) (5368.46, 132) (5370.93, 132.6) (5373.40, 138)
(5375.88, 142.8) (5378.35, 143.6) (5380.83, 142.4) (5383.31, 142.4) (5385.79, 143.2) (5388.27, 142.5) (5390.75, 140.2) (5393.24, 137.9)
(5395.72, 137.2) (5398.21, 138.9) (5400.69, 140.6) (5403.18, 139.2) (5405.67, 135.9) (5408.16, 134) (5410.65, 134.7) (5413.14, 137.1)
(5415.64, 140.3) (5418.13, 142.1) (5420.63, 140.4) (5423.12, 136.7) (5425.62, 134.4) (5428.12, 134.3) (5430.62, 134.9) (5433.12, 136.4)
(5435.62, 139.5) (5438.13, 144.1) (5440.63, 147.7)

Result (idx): 5370.93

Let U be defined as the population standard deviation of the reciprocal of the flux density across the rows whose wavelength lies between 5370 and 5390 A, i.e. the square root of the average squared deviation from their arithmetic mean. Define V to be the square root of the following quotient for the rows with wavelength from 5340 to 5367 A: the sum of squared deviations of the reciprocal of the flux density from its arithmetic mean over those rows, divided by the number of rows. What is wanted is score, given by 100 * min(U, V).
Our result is 0.0186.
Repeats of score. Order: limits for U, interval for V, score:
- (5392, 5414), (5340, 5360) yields 0.0108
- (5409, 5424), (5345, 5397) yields 0.0134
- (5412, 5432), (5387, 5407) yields 0.0101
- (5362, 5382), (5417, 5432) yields 0.0160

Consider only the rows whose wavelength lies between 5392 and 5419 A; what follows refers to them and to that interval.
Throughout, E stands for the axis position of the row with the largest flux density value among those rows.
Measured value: 5418.13 A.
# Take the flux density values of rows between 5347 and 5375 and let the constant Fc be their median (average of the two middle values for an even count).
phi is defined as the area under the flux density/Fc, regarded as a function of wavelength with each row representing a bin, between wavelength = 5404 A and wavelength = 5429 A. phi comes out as 23.6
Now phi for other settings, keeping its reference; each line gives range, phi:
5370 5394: 23.2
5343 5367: 23.9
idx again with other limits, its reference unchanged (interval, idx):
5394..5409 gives 5408.16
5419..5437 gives 5425.62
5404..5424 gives 5408.16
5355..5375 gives 5368.46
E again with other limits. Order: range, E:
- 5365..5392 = 5378.35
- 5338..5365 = 5353.64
